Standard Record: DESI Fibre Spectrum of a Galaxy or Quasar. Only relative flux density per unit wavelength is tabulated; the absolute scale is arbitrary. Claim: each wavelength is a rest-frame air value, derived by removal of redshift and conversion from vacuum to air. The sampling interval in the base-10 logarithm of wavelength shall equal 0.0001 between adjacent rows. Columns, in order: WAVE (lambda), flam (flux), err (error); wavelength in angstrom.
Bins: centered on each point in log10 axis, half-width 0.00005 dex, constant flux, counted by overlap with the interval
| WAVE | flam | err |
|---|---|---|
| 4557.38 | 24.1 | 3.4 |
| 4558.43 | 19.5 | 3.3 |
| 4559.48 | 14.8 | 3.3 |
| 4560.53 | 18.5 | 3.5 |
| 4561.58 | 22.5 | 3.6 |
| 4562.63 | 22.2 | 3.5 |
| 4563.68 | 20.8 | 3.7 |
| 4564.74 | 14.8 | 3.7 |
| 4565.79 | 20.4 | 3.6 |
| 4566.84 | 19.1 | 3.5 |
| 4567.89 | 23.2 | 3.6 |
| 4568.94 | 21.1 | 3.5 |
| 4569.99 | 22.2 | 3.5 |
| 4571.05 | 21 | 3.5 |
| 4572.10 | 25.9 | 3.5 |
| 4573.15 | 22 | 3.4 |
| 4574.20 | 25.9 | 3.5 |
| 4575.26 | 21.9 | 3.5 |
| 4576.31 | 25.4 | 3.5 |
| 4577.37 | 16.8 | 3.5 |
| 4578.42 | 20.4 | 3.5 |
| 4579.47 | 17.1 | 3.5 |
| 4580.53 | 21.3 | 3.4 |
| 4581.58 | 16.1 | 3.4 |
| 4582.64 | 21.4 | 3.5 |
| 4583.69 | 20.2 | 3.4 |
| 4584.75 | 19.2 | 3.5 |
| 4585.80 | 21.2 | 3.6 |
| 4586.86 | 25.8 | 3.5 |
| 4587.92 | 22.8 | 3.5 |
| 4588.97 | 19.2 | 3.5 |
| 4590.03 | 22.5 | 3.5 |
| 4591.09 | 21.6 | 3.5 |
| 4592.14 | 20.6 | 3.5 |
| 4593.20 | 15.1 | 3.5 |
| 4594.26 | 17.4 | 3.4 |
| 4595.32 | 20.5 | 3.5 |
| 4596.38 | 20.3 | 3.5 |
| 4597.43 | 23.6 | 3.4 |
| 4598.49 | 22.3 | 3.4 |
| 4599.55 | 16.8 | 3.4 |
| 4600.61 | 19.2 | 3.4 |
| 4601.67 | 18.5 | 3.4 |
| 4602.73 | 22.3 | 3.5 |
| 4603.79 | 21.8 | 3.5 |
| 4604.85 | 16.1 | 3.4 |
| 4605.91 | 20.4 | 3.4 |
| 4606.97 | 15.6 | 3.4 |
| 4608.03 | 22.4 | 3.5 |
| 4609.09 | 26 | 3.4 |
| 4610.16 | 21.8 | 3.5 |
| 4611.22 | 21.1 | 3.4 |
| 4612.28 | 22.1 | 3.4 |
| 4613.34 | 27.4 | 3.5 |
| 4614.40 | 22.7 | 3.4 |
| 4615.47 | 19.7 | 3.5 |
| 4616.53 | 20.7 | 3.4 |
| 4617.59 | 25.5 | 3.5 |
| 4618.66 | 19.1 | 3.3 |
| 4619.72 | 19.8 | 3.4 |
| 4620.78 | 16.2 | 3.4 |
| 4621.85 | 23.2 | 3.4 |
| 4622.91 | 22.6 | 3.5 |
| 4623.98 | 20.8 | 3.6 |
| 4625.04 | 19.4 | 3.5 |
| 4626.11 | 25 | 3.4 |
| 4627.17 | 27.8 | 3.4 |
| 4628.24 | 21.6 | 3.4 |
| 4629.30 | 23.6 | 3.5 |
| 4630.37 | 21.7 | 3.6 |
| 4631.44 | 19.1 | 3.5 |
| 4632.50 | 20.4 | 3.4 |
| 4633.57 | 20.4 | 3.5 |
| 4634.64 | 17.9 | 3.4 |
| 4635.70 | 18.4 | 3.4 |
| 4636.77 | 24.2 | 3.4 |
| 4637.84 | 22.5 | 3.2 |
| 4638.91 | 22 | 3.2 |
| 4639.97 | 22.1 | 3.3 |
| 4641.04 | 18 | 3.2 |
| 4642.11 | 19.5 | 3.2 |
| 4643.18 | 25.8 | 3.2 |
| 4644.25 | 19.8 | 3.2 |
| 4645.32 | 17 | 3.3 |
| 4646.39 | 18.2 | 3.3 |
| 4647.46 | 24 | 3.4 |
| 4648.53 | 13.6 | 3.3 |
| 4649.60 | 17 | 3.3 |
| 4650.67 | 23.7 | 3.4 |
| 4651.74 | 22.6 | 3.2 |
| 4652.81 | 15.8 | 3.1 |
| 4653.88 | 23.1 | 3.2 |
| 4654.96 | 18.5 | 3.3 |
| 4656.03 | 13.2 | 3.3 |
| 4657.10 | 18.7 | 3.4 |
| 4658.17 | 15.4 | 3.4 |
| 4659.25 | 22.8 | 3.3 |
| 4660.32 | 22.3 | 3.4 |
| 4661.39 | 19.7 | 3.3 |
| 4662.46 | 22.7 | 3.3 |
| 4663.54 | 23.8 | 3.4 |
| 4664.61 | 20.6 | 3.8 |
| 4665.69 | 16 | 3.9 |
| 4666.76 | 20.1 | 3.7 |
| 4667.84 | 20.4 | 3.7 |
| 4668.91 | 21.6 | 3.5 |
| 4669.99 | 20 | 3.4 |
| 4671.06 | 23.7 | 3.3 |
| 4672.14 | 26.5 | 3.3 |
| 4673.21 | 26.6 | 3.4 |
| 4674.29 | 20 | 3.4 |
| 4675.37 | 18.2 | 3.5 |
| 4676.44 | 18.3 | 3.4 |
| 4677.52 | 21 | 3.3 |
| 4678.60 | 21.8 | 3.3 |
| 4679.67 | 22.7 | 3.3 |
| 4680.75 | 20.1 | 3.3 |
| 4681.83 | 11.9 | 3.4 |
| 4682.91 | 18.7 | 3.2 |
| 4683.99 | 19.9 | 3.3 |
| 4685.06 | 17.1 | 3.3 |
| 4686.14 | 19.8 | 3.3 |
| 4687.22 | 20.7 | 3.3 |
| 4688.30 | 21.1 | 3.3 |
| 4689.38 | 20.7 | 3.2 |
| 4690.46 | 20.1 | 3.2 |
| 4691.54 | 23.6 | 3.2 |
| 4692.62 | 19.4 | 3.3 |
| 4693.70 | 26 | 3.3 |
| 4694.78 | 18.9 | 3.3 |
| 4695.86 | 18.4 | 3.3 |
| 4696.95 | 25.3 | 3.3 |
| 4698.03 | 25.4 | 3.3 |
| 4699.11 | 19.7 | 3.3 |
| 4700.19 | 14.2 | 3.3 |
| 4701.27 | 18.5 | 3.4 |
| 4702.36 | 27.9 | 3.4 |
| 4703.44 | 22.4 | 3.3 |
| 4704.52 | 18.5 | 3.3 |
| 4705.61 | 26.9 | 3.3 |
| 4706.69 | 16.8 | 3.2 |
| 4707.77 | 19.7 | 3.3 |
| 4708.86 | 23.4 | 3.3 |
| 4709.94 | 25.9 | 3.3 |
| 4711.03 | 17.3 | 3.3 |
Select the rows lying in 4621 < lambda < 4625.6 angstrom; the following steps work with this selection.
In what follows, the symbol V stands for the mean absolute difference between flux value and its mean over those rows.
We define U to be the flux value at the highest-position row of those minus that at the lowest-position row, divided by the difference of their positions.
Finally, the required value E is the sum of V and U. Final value 0.2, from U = -1.2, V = 1.4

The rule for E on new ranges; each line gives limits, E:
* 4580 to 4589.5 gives 1.6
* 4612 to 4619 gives 1.9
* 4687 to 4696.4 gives 1.5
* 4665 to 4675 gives 3.1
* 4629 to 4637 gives 1.9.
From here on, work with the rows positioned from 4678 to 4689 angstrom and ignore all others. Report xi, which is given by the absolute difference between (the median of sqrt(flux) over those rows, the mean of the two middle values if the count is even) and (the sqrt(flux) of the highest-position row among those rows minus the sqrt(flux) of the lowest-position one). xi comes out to 4.5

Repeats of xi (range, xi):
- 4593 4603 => 3.6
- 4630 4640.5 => 4.5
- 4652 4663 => 3.6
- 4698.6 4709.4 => 4.0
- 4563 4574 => 4.5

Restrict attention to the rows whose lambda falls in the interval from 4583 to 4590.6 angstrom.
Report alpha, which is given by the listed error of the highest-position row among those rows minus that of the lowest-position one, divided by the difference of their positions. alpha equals 0.016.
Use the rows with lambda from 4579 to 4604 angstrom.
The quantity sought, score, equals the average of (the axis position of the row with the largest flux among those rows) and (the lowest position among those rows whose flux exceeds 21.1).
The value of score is 4583.7 angstrom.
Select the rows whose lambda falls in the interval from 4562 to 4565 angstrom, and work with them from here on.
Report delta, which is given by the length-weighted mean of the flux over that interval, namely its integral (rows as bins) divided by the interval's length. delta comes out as 19.7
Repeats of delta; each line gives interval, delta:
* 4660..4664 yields 22.1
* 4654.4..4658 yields 16.7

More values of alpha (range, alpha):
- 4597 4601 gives 0.000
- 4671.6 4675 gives 0.047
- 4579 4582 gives -0.047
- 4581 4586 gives 0.047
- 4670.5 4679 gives 0.000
